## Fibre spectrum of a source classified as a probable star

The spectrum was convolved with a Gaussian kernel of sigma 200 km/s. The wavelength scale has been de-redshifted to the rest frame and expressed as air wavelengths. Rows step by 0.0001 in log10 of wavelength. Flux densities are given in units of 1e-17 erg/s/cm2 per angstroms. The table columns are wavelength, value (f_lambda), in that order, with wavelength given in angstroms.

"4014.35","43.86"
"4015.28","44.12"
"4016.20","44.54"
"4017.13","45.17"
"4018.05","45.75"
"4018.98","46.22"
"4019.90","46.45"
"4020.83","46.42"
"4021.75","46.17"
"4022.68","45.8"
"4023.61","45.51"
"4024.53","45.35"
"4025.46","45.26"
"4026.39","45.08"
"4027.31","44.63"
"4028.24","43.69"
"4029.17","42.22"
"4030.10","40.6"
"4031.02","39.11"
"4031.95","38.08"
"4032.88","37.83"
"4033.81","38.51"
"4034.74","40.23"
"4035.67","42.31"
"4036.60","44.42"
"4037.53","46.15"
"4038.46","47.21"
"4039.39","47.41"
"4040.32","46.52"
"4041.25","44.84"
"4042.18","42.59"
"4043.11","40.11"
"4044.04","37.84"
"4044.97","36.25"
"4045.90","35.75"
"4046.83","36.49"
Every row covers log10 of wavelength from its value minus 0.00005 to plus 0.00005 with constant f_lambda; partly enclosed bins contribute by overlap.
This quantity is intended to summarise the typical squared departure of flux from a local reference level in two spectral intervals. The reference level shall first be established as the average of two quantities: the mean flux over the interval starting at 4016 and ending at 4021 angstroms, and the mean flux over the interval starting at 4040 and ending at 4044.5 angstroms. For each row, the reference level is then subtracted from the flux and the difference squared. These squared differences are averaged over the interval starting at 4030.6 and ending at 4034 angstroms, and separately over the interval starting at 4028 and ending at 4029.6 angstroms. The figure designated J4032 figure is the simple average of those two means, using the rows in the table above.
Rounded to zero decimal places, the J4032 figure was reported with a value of 17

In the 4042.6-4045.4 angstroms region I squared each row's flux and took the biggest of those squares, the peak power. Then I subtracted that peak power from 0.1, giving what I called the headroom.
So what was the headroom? -1609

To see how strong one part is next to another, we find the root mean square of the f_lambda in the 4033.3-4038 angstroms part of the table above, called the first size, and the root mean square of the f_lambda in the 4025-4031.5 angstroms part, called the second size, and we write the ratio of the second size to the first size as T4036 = 1.01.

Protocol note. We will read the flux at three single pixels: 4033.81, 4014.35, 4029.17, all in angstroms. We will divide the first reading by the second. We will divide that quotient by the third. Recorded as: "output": 0.0208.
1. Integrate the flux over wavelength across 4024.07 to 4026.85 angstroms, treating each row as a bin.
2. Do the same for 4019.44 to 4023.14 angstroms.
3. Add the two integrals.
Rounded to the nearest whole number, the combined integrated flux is 297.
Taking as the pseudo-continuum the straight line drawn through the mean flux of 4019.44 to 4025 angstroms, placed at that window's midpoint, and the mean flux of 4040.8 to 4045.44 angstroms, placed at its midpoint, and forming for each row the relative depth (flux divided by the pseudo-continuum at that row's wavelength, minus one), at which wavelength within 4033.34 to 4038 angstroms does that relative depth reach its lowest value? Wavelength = 4033.81 angstroms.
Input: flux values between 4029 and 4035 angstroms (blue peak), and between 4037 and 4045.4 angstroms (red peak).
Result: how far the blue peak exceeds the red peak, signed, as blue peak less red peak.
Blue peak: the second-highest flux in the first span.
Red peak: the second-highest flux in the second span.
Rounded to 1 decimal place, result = -6.6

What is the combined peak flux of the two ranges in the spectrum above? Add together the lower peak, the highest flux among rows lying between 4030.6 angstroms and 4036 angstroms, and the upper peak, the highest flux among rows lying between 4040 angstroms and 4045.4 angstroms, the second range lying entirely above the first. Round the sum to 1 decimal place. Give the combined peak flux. 88.8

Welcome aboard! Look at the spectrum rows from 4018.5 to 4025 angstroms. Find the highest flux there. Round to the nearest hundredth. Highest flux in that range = 46.45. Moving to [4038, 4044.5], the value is 47.41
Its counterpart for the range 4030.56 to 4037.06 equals 44.42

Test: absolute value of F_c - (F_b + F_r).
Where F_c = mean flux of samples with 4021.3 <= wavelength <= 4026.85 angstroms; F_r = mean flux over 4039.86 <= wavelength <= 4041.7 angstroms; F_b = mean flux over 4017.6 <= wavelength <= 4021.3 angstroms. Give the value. 46.4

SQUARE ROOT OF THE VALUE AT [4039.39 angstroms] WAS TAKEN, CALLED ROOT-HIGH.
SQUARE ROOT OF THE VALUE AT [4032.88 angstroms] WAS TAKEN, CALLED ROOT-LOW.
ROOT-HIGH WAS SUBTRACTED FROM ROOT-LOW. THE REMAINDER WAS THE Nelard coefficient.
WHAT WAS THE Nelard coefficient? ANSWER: -0.7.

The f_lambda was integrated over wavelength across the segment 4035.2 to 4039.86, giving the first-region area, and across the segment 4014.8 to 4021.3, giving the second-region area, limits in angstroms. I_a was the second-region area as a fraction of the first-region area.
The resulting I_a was 1.4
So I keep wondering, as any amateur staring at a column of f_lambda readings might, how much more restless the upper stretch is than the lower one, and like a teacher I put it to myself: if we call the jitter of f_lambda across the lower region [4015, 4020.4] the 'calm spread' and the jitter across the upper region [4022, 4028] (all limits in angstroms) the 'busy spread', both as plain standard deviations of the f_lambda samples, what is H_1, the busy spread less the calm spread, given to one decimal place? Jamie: -0.5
